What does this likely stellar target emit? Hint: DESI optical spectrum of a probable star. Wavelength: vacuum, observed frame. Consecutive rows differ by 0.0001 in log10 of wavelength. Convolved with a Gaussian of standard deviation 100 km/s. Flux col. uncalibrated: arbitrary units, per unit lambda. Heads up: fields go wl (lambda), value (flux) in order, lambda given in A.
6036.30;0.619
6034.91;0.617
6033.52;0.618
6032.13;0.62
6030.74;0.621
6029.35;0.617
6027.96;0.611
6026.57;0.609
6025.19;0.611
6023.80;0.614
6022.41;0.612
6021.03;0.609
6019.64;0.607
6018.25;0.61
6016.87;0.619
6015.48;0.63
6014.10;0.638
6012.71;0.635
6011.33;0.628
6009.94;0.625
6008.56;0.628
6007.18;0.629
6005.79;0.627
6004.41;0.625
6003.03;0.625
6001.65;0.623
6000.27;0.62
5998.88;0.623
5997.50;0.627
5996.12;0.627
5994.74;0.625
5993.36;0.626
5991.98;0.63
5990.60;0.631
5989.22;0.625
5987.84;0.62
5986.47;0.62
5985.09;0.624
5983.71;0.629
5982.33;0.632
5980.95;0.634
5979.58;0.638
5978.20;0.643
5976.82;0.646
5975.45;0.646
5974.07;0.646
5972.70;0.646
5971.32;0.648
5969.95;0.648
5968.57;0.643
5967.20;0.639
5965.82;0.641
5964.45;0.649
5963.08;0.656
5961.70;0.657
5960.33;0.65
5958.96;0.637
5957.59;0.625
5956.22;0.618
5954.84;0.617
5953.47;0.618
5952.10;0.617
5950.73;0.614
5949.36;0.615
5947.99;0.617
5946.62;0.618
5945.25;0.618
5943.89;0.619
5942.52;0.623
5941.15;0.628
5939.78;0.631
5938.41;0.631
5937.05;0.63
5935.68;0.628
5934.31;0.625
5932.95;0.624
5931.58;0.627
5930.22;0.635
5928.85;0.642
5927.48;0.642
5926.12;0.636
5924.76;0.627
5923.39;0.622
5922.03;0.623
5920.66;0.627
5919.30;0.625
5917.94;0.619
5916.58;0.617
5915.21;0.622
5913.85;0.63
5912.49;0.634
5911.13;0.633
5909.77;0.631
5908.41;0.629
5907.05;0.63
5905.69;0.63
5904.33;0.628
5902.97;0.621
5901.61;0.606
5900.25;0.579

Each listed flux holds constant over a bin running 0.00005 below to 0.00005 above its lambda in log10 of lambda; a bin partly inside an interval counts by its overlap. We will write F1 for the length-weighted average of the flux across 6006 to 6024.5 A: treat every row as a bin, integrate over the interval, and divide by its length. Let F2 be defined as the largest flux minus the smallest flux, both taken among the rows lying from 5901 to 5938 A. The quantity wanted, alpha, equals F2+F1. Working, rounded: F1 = 0.622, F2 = 0.036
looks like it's 0.658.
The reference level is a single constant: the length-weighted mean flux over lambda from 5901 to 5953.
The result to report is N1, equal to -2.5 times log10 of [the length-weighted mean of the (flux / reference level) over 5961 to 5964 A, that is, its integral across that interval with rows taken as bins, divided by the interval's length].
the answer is -0.051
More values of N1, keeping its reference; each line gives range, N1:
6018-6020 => 0.033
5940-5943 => 0.000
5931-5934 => 0.000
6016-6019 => 0.019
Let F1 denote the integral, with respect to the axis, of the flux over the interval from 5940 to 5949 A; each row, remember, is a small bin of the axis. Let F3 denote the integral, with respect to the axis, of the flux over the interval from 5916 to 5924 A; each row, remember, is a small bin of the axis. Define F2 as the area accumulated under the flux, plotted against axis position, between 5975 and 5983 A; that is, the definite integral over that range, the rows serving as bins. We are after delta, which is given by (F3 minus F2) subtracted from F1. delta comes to 5.73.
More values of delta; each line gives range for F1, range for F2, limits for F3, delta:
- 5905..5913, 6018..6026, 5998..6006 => 4.94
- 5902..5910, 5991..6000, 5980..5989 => 5.00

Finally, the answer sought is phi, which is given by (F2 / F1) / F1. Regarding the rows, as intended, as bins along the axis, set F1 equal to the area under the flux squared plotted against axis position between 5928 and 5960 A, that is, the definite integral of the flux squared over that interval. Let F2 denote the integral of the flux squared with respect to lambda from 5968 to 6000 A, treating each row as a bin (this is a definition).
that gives 0.0824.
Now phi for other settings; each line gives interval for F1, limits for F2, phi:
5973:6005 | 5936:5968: 0.0785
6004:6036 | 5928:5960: 0.0825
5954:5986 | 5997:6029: 0.0721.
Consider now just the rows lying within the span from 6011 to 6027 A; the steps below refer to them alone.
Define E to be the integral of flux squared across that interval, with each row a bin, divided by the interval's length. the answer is 0.383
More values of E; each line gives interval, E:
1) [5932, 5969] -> 0.396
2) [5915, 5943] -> 0.394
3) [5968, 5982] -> 0.414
